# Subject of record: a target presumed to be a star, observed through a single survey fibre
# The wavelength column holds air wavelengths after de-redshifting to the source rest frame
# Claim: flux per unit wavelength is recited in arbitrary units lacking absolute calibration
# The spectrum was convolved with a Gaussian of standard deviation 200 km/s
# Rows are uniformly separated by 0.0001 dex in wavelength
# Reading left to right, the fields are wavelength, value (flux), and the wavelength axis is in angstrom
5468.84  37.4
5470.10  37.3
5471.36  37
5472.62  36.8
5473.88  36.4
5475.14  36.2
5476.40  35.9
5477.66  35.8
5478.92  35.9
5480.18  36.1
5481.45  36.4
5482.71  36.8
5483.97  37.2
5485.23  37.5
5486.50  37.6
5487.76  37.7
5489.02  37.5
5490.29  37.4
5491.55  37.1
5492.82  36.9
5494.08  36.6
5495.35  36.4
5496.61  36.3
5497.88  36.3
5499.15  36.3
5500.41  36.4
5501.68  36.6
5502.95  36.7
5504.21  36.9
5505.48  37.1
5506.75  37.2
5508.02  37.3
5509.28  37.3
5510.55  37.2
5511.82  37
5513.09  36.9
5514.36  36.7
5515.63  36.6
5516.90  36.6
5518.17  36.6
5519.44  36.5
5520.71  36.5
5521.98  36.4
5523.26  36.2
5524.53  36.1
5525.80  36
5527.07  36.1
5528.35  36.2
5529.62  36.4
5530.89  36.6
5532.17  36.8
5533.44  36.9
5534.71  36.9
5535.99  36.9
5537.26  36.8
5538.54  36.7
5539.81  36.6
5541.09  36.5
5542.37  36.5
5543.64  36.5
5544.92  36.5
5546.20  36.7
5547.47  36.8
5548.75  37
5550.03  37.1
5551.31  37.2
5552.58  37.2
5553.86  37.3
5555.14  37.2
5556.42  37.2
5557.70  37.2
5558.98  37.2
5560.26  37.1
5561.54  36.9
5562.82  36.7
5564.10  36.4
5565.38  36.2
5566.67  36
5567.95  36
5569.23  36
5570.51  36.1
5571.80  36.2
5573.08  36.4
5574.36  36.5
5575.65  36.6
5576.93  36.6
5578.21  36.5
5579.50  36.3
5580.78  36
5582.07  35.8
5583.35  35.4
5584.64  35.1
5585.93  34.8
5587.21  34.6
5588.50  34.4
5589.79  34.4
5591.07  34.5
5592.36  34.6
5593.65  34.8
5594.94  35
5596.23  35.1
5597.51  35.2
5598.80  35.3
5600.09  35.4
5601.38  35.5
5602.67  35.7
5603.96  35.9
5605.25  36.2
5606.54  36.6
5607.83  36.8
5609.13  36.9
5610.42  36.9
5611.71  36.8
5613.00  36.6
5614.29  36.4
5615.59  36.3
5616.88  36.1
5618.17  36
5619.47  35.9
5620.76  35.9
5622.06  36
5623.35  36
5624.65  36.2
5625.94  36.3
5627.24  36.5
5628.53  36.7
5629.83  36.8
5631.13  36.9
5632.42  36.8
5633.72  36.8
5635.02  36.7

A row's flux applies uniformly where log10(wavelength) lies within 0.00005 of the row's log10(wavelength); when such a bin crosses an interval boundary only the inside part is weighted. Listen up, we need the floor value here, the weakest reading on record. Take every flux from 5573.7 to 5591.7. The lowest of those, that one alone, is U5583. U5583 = 34.4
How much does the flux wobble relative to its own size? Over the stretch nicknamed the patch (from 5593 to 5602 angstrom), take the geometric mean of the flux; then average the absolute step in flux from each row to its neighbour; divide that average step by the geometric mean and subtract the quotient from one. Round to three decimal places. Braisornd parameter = 0.997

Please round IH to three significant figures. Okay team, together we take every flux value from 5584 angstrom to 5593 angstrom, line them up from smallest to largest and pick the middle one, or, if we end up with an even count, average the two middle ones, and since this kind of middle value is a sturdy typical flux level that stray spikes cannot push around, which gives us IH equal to 34.6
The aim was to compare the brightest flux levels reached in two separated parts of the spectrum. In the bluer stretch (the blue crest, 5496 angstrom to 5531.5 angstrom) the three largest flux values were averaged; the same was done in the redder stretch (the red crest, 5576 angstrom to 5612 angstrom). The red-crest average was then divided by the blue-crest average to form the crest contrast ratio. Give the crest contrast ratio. 0.989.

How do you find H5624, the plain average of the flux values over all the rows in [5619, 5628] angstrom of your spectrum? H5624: 36.1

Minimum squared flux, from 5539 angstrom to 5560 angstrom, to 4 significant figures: 1332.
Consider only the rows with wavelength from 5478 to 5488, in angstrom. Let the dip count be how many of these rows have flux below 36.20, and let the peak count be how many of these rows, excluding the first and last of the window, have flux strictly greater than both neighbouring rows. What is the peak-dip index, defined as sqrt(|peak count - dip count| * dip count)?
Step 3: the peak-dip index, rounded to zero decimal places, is 2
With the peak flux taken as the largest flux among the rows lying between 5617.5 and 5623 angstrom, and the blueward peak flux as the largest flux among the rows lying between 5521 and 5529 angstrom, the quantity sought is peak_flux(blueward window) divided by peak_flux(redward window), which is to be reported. 1.01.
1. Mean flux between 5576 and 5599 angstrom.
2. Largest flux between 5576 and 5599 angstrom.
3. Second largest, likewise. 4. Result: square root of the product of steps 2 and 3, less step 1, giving 1.3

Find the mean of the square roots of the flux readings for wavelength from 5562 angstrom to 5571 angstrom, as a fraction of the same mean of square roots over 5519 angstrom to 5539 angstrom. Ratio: 0.996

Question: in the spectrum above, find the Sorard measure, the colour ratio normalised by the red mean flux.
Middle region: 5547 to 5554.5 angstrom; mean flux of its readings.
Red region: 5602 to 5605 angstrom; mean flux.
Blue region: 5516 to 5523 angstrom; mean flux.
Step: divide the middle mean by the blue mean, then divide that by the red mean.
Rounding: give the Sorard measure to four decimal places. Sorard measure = 0.0284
